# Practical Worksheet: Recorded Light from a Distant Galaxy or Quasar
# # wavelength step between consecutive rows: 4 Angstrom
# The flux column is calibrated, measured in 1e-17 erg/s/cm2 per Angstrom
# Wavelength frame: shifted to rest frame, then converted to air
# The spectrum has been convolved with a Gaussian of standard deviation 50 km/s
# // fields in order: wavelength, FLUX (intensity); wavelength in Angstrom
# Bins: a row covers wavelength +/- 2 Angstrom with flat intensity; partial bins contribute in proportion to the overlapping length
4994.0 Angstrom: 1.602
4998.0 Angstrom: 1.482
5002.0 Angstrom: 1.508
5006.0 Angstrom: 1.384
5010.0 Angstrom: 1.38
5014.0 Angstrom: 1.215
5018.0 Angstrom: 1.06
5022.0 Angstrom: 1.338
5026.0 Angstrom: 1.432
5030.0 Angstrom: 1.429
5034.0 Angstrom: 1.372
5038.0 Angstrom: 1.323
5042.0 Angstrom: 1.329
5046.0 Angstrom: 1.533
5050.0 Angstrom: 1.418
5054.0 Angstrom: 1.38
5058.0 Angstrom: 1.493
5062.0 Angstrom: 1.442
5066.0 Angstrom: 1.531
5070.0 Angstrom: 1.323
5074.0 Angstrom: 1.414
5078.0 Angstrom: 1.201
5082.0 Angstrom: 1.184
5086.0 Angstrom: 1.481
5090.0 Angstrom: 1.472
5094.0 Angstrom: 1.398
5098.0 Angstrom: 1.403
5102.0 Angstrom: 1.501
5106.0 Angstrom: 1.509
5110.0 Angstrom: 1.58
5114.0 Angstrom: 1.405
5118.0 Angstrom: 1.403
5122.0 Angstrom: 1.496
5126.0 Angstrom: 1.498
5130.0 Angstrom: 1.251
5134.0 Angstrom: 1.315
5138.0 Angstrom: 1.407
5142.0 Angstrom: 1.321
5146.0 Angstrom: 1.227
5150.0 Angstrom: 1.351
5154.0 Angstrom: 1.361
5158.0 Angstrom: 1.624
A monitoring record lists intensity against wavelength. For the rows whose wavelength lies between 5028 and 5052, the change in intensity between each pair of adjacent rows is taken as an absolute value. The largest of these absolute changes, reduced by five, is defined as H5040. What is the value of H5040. -4.80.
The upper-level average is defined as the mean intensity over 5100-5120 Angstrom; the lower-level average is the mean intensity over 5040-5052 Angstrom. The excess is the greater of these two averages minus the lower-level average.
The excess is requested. 0.053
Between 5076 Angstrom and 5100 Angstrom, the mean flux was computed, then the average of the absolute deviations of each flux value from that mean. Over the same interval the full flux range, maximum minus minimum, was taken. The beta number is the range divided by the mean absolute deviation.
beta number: 2.7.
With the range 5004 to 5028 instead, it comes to 3.4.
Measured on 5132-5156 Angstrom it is 4.2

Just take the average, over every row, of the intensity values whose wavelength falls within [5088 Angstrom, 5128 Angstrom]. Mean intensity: 1.47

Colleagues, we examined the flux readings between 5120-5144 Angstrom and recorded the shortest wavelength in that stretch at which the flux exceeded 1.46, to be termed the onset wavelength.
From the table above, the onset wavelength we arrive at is 5122.0 Angstrom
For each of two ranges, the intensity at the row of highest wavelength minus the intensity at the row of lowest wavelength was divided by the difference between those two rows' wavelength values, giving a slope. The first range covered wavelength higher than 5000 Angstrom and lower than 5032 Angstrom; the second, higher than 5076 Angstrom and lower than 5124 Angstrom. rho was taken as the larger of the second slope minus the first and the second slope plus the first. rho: 0.010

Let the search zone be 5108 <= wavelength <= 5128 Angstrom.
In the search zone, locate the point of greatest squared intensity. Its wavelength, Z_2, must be 5110.0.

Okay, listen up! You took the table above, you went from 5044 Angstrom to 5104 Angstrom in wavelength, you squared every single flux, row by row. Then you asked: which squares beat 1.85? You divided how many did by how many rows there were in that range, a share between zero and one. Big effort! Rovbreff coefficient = 0.80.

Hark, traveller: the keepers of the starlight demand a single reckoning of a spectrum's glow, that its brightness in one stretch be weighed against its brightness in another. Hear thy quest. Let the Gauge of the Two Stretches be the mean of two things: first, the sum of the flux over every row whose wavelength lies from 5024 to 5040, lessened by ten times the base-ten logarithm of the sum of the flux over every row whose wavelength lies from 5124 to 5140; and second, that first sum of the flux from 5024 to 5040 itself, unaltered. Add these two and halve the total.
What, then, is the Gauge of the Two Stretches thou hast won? 1.87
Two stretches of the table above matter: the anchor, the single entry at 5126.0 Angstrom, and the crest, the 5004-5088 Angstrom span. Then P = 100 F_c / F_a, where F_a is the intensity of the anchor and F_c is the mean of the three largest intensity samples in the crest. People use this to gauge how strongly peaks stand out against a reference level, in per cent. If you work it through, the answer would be 101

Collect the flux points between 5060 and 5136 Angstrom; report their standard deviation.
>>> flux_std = 0.11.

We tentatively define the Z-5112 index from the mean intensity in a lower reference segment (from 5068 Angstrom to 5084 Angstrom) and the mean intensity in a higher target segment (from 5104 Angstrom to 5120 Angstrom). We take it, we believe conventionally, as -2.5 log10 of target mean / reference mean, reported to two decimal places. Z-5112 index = -0.15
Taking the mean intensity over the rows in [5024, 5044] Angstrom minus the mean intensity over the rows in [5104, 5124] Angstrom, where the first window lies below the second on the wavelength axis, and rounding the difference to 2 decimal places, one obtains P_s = -0.10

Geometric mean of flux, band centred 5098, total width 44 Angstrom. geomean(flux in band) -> 1.41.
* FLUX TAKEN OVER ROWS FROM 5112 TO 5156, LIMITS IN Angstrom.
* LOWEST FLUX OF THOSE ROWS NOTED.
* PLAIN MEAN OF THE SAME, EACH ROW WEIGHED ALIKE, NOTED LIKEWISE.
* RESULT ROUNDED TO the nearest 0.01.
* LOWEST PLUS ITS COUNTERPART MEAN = 2.59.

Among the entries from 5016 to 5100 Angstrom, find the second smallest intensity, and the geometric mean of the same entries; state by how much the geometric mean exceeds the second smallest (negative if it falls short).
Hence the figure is 0.19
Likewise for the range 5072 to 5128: 0.22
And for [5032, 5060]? 0.08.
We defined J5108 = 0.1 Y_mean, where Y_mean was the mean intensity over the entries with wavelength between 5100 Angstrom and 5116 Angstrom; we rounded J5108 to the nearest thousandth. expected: 0.150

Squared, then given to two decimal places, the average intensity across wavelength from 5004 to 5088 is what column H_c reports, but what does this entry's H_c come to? 1.86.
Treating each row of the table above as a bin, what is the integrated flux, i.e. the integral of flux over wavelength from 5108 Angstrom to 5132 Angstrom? 34.5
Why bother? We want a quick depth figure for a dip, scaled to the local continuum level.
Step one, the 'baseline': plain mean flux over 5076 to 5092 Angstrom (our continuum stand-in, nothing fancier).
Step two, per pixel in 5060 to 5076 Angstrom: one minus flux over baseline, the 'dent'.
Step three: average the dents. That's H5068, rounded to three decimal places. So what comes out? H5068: -0.070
